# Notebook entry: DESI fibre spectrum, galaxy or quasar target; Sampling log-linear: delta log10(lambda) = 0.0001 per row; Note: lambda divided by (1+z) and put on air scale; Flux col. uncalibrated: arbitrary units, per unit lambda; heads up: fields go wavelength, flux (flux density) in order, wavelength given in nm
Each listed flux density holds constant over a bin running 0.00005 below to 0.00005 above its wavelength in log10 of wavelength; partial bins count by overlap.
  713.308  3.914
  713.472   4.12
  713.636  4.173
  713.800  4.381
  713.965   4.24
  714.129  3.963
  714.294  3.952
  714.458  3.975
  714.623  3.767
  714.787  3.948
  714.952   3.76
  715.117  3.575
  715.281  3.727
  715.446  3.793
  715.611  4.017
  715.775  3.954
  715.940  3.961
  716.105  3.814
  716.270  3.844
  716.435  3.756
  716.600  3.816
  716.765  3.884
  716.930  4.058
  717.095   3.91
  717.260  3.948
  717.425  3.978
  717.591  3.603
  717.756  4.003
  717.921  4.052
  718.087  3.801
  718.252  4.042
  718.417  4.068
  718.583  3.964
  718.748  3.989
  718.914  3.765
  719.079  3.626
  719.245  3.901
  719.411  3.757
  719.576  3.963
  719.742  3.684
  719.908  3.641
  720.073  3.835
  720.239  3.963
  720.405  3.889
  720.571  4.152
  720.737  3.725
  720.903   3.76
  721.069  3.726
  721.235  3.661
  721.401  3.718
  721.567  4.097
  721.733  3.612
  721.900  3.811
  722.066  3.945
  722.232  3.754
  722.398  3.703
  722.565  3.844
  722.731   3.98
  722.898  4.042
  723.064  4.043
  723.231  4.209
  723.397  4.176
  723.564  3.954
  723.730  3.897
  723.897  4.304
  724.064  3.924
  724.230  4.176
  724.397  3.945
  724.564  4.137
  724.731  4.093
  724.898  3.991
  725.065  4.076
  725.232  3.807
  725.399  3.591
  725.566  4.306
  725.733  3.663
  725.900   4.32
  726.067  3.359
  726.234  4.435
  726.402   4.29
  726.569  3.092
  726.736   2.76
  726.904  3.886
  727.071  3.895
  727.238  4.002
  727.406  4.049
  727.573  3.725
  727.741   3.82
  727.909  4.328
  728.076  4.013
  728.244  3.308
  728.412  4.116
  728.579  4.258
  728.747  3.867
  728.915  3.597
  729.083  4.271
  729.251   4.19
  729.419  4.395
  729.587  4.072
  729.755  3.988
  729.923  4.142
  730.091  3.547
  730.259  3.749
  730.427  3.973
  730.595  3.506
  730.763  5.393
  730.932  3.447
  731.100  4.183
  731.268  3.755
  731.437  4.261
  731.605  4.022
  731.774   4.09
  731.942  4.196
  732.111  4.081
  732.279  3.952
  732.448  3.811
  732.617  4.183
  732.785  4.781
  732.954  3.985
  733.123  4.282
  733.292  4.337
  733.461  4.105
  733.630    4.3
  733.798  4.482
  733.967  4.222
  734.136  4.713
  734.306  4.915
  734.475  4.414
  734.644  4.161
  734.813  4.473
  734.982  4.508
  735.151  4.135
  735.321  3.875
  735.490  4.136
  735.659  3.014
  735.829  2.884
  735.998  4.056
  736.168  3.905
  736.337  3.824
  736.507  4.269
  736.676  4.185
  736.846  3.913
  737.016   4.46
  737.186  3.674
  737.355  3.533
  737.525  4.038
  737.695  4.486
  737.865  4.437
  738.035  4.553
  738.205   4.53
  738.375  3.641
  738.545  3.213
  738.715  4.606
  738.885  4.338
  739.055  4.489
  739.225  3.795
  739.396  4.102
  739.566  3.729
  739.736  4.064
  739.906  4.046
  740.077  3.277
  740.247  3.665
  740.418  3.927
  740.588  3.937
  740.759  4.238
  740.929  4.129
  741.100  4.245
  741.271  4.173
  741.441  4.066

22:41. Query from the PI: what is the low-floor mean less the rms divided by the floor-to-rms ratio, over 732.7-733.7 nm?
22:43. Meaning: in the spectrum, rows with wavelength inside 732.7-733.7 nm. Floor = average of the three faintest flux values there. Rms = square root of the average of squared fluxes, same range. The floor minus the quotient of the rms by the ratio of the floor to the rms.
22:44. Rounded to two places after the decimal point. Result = -0.37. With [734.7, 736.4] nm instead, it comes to -1.49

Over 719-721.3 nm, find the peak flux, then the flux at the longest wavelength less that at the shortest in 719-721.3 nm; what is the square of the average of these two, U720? 4.4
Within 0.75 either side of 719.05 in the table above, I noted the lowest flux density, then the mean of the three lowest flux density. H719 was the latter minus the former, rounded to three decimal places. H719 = 0.063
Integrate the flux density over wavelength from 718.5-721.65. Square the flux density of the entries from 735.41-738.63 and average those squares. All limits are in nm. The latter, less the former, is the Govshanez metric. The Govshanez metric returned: 3.6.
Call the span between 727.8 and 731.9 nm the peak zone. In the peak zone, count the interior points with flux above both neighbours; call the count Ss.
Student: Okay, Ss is 8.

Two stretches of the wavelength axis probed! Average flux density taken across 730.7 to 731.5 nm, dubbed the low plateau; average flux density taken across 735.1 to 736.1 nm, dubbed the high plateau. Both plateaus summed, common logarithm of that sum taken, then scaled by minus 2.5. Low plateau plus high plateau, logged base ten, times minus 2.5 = -2.24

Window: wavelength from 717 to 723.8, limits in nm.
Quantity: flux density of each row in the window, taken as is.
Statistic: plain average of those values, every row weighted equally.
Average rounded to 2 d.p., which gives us 3.88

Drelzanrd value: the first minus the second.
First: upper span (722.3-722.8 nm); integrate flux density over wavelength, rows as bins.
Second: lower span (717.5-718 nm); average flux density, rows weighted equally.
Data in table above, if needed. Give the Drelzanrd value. -2.0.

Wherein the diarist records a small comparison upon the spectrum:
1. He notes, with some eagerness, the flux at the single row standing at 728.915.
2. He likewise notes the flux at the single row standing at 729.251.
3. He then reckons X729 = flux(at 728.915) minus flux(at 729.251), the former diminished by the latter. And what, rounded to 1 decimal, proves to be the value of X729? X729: -0.6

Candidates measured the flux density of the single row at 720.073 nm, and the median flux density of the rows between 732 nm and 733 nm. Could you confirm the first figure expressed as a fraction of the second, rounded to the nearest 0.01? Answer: 0.95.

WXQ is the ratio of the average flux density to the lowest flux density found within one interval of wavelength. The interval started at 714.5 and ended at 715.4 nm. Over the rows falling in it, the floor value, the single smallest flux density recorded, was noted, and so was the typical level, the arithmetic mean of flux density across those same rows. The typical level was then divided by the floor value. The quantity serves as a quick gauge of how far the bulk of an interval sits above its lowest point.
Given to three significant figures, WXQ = 1.05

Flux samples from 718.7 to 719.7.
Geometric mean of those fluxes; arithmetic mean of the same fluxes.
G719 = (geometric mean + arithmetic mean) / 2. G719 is 3.83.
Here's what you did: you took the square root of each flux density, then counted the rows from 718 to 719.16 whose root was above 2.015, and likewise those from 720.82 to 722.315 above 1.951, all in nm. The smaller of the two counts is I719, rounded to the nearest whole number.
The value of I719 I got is 1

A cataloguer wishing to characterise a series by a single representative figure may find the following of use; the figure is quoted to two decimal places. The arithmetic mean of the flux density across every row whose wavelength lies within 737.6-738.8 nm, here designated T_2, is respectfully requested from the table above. 4.21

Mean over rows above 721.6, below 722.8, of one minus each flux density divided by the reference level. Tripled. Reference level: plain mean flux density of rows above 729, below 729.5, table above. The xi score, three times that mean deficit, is 0.33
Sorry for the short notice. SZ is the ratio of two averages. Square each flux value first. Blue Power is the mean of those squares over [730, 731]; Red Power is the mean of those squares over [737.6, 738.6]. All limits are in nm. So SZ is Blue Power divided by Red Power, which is 0.91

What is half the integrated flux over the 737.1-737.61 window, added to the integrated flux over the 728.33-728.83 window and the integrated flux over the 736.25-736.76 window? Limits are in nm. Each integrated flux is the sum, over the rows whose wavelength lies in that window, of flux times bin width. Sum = 5.09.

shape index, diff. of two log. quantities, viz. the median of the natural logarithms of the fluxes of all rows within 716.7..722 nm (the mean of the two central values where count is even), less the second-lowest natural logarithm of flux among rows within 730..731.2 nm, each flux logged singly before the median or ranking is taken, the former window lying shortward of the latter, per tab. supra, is 0.10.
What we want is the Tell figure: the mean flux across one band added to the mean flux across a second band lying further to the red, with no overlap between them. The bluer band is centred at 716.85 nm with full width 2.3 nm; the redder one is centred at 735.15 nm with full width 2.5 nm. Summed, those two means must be 7.98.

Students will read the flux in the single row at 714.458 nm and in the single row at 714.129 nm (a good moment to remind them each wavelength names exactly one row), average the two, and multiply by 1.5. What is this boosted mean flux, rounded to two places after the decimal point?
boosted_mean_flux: 5.95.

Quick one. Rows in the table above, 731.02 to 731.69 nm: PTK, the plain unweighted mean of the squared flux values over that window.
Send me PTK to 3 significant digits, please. 16.5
